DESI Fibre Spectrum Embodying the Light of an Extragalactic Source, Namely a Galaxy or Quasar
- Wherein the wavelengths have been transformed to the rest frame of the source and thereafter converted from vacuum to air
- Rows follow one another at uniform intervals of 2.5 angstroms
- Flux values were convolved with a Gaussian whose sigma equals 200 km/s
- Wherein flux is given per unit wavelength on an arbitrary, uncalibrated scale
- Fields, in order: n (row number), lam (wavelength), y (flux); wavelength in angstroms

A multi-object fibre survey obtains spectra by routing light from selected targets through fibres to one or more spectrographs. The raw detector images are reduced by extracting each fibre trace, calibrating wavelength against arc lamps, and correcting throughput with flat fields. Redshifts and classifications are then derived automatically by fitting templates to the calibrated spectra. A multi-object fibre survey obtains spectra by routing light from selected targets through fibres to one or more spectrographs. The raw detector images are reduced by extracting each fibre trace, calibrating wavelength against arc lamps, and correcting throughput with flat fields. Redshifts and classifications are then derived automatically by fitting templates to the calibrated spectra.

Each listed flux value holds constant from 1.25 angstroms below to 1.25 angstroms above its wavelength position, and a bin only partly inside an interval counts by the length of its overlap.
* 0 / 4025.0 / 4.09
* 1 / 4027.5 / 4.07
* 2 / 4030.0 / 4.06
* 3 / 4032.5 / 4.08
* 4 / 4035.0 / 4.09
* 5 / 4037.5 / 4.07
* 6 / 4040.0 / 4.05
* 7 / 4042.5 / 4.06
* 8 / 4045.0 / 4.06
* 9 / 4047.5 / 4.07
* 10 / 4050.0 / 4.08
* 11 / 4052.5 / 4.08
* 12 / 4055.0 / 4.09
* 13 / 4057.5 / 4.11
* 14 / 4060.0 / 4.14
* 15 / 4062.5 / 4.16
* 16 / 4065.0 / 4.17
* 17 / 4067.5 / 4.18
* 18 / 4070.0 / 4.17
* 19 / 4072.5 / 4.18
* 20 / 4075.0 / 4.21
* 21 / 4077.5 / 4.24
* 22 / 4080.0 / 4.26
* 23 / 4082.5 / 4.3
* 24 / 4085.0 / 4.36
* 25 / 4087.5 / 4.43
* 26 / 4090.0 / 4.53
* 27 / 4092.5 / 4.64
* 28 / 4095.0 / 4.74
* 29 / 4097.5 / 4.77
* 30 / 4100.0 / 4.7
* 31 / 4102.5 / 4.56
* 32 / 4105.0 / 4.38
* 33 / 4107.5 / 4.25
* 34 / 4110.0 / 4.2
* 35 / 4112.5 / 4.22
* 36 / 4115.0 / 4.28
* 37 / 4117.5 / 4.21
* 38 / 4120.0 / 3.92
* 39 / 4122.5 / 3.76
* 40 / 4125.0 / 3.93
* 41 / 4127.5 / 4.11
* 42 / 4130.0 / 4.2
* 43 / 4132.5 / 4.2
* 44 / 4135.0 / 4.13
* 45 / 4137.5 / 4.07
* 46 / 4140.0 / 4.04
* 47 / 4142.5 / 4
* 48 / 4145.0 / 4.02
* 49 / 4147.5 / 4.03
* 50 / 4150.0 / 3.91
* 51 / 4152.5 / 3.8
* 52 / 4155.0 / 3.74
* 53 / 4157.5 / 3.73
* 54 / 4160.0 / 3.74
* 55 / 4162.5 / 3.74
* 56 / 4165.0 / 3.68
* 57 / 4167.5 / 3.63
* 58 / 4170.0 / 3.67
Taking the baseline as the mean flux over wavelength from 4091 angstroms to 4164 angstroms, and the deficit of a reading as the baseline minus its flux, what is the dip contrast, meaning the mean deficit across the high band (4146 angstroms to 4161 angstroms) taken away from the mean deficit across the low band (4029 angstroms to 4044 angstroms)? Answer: -0.24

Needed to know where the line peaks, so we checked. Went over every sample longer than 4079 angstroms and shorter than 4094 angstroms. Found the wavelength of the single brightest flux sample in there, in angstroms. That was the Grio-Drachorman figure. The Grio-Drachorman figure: 4092.5 angstroms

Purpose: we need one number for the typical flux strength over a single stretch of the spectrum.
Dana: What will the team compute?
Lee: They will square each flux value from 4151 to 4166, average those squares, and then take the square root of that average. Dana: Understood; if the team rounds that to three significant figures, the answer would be 3.74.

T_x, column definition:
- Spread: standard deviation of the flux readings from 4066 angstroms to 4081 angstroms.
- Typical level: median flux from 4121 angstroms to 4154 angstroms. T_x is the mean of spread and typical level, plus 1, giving 3.03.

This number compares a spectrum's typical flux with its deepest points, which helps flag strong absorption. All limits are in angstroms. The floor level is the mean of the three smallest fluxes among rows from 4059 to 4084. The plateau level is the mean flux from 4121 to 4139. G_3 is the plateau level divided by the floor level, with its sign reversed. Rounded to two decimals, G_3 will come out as -0.98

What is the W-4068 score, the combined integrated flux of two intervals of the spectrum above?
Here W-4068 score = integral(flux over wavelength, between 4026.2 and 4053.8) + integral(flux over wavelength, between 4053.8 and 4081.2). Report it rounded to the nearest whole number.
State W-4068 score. 227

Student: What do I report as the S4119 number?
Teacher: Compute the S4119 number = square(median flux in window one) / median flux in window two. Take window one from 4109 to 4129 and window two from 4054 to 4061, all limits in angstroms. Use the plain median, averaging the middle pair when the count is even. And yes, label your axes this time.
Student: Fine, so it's 4.20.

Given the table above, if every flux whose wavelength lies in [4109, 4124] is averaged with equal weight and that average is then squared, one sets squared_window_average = 16.8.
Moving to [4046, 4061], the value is 16.8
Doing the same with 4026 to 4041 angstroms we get 16.6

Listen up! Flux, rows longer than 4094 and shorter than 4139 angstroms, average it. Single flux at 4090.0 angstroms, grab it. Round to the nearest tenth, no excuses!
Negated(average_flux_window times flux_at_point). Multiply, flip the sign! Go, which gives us -19.3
